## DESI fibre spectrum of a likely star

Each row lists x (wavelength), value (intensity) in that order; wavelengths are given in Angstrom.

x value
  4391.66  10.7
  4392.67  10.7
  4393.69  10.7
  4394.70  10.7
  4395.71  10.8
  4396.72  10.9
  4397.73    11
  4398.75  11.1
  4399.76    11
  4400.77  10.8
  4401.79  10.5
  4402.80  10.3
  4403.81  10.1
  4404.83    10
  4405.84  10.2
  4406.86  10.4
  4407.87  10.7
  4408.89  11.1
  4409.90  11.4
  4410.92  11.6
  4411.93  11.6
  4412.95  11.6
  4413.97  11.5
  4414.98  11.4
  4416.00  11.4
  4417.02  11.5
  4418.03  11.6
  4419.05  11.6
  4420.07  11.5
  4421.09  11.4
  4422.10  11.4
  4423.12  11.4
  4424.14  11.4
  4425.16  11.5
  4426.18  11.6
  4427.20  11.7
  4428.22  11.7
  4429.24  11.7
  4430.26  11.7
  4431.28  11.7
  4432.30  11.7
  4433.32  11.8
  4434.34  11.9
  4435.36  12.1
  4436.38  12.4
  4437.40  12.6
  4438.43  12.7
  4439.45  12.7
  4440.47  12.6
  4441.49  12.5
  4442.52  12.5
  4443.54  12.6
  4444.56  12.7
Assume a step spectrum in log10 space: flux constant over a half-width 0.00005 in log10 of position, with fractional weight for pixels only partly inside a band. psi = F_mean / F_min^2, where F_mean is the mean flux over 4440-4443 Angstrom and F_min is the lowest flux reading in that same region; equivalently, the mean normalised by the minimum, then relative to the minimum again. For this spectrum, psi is 0.080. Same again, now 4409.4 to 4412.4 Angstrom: 0.089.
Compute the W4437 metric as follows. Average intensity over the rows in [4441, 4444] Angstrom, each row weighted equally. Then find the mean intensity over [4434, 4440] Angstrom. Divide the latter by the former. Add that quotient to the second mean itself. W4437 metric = 13.4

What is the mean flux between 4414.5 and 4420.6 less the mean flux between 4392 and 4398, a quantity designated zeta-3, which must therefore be 0.70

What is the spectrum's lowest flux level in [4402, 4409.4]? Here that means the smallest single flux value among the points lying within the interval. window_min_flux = 10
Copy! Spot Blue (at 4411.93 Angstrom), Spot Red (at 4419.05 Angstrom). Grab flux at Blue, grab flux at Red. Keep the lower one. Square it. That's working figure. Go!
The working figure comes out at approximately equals 135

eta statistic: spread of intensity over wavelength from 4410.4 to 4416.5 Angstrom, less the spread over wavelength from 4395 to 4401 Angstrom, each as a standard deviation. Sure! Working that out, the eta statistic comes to -0.02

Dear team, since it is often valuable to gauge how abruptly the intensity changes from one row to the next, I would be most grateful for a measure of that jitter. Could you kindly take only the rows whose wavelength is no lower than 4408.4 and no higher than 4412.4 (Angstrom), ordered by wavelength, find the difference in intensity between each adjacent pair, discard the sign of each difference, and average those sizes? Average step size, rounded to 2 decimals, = 0.17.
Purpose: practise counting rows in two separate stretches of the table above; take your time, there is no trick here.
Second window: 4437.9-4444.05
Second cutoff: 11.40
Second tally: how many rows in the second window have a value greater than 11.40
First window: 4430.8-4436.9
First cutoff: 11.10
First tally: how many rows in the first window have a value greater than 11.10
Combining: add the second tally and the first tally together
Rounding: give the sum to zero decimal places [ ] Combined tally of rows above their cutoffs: 12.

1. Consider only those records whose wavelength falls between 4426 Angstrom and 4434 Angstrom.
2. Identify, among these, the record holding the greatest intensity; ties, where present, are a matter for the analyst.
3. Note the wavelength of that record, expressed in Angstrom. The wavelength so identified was 4433.32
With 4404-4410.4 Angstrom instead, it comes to 4409.90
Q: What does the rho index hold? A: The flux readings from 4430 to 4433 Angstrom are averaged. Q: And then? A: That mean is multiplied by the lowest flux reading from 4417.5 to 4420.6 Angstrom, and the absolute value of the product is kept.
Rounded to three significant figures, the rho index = 135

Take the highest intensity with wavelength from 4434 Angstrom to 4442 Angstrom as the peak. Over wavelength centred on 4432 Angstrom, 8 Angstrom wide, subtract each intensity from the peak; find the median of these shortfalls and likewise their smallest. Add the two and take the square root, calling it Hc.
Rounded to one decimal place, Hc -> 1.3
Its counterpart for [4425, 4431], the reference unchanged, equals 1.4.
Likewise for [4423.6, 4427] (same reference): 1.5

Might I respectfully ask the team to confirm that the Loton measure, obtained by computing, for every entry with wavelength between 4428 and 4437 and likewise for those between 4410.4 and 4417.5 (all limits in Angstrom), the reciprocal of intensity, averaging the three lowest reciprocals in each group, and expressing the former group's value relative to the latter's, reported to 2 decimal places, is 0.96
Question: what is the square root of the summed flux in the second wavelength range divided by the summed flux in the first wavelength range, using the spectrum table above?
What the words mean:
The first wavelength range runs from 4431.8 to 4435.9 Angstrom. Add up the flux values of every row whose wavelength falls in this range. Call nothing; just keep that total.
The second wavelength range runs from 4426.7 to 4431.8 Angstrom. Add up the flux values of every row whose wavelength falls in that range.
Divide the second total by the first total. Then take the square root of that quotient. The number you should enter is 1.11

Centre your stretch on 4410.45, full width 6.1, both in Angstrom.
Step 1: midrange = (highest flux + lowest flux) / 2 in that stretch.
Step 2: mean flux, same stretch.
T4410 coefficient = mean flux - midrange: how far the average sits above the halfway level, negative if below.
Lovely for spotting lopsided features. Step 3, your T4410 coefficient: 0.18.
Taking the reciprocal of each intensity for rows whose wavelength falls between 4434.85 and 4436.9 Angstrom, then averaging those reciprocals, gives 0.082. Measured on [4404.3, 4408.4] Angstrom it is 0.097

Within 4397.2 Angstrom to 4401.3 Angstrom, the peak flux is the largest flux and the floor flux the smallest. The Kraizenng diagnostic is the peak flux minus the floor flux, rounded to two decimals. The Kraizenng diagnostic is 0.30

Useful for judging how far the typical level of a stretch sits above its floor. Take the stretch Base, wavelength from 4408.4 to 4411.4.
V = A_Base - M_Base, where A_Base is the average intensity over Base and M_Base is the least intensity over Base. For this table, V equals 0.27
